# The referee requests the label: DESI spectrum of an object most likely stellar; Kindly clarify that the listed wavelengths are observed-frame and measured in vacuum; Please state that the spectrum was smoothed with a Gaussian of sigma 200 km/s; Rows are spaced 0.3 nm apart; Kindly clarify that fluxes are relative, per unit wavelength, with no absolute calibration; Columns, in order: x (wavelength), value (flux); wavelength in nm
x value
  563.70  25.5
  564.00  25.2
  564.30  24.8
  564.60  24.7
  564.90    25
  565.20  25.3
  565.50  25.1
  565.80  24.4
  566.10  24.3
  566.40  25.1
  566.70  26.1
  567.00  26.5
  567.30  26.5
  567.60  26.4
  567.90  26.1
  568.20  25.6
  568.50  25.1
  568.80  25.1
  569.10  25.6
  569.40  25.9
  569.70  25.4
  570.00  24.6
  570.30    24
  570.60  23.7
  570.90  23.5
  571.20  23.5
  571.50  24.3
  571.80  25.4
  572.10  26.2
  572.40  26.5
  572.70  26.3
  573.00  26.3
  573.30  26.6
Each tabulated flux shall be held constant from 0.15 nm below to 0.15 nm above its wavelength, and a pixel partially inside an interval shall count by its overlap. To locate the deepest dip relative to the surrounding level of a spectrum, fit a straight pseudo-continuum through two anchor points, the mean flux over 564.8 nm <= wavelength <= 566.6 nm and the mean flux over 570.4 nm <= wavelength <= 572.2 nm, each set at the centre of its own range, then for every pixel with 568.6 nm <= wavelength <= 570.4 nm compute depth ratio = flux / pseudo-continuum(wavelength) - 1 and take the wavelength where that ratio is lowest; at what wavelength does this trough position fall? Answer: 570.30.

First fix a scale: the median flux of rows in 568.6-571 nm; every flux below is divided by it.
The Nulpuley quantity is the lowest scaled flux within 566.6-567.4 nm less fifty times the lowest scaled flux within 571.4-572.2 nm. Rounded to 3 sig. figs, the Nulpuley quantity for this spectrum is -47.8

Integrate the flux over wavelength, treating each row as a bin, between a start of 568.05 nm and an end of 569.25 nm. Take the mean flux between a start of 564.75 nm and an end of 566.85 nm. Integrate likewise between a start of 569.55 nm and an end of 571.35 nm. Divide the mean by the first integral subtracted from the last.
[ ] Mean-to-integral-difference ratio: 2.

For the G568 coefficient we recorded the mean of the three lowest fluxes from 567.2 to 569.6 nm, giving 25.3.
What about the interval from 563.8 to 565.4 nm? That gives 24.8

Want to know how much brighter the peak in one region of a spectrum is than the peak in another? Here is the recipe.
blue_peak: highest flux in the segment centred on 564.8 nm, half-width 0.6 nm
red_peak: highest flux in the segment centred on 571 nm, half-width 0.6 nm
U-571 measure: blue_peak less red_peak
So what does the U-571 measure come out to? 1.0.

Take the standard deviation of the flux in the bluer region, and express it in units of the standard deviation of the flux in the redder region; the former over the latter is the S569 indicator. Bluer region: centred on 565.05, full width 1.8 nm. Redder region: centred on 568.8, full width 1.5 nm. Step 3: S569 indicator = 0.9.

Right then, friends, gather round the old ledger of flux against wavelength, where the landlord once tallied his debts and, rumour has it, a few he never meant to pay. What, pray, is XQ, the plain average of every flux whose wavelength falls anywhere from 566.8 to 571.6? 25.1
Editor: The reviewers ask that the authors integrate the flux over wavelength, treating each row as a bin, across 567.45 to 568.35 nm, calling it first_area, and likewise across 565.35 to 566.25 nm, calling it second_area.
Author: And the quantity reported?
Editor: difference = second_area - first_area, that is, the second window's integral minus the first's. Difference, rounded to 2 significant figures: -1.3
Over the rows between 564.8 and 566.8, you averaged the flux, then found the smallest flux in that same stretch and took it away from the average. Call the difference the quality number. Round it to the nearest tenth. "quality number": 0.7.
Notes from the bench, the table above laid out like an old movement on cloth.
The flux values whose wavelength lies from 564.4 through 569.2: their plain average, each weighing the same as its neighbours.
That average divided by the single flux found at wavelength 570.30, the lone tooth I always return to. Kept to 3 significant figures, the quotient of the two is 1.06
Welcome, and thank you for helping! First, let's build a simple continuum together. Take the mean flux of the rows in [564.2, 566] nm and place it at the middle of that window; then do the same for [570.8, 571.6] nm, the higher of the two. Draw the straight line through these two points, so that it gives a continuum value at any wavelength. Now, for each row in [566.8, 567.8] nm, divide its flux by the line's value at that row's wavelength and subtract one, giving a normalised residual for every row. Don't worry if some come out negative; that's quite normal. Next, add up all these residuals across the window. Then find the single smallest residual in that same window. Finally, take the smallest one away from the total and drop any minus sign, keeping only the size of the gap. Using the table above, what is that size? 0.16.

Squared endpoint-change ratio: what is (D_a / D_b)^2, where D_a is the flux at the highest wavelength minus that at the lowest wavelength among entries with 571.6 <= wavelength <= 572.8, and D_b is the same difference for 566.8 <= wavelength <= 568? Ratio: 5.1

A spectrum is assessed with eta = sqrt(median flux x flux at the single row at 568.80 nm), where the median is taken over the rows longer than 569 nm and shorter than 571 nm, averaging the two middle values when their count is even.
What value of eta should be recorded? 24.8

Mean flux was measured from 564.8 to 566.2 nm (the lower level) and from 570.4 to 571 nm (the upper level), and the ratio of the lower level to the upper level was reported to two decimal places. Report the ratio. 1.05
